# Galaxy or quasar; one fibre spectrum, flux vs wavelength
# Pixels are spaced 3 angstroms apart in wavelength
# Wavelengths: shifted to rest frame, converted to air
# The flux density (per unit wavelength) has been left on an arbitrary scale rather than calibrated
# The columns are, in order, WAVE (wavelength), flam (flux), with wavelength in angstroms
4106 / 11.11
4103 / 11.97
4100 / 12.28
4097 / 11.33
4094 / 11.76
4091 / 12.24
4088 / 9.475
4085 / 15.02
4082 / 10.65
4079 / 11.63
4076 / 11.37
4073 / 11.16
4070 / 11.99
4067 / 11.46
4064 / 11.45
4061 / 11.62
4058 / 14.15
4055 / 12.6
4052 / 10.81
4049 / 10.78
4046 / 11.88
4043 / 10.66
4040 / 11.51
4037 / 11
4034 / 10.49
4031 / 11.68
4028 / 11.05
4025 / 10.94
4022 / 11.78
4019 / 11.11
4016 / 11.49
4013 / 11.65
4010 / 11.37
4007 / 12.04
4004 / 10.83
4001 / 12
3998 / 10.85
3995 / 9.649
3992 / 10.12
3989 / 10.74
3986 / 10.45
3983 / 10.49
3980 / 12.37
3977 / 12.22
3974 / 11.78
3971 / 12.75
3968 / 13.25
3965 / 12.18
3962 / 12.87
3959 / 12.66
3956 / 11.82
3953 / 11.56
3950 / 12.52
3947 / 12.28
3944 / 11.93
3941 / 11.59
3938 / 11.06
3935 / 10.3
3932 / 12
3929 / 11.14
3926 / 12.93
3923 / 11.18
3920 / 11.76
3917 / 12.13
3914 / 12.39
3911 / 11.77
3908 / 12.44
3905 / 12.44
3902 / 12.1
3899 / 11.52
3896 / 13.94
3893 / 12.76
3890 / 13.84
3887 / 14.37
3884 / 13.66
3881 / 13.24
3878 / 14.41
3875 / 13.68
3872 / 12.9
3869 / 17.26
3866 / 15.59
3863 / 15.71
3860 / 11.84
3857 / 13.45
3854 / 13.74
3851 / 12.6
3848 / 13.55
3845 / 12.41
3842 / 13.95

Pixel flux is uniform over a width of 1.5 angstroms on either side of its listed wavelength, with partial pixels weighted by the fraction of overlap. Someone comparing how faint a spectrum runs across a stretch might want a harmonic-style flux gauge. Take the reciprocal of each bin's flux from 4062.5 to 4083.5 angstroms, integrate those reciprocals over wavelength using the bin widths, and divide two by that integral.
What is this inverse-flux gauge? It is 1.08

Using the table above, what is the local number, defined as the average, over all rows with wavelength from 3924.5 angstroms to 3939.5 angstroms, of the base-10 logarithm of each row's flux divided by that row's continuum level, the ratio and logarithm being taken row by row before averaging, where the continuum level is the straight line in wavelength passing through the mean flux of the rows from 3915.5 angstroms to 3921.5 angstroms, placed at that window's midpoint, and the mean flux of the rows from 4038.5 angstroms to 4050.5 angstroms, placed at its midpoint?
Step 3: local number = -0.0155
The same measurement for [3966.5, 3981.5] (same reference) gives 0.0305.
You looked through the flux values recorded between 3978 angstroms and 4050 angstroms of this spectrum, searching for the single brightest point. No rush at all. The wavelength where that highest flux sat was 3980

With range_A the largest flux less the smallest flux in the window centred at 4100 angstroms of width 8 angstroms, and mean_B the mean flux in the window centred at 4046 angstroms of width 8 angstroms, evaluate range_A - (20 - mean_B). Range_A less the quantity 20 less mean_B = -7.9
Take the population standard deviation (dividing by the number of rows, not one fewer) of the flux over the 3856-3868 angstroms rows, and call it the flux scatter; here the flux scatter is 1.6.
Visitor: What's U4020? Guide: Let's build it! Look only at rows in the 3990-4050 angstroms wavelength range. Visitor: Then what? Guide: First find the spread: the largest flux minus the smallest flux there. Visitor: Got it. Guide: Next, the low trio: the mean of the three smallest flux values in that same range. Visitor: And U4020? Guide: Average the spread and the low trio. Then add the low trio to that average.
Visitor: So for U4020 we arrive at 16.3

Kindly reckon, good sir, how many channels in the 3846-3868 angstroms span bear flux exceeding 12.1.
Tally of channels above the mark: 6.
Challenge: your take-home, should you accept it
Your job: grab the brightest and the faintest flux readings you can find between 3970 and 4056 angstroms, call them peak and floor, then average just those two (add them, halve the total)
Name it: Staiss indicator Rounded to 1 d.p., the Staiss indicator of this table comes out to 11.2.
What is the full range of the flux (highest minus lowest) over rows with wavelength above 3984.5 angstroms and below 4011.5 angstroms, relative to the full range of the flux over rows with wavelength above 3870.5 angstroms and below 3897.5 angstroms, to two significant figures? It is 1.4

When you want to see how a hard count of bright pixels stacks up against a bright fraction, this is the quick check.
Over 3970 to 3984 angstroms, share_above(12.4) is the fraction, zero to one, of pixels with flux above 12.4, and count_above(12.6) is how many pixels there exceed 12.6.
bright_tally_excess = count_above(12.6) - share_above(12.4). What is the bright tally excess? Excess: 0.8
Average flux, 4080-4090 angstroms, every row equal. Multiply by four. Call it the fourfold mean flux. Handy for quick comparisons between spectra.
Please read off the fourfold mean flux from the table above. 47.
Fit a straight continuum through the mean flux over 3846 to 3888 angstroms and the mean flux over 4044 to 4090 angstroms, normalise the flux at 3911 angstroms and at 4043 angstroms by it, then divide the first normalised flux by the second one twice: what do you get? 1.11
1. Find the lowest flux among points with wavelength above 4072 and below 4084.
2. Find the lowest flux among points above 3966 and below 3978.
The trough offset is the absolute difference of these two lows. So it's 1.13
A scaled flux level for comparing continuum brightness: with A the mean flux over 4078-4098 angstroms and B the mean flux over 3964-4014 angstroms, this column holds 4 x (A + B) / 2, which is 46.4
